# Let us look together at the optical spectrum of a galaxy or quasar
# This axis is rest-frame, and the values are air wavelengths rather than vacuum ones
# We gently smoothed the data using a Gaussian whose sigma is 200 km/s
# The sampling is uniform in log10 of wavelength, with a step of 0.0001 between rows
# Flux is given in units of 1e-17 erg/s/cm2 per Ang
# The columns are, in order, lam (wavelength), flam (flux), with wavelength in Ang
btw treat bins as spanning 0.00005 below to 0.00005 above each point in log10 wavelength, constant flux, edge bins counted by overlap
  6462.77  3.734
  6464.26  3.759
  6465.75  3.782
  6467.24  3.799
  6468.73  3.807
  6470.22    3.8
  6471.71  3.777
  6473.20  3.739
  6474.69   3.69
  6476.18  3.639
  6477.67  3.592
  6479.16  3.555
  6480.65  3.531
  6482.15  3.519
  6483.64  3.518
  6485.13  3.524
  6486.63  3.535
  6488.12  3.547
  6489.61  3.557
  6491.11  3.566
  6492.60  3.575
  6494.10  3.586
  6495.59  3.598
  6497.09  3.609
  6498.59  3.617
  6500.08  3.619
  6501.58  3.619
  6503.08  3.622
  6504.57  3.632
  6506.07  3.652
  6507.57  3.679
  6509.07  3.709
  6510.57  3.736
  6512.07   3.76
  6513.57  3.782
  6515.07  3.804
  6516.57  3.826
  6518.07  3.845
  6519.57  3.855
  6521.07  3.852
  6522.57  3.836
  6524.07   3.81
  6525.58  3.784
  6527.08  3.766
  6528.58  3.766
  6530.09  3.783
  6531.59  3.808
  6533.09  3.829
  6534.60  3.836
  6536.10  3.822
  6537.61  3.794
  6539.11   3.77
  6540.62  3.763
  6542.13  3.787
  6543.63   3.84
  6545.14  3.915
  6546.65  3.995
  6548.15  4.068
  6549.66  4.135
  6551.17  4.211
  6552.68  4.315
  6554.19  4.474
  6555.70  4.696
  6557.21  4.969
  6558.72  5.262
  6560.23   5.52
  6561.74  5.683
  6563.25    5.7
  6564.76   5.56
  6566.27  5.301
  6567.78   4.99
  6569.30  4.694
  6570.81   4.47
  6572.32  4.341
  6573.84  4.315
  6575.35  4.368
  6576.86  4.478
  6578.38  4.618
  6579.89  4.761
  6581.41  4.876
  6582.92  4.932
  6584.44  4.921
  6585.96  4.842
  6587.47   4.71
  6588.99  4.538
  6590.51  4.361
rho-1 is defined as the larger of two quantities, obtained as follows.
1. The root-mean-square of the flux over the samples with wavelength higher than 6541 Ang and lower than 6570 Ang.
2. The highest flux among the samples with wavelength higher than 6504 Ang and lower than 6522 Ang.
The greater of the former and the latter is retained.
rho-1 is 4.7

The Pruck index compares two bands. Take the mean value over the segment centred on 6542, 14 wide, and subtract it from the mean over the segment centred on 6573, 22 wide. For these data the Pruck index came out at 1.0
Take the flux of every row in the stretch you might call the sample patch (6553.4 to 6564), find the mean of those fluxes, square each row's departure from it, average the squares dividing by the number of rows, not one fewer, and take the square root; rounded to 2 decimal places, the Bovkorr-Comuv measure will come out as 0.45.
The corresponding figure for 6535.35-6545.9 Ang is 0.05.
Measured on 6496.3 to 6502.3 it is 0.00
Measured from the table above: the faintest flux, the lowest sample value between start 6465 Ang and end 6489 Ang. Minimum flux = 3.518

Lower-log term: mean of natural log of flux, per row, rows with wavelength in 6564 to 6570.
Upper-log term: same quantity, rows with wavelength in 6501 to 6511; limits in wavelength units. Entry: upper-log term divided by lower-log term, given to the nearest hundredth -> 0.79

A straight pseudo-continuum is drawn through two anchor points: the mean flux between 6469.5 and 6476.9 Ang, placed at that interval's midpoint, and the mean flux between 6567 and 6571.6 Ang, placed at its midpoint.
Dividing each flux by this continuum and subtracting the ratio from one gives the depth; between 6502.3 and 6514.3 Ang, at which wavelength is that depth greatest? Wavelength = 6504.57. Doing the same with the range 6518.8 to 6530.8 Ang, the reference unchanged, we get 6528.58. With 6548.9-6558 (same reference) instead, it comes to 6549.66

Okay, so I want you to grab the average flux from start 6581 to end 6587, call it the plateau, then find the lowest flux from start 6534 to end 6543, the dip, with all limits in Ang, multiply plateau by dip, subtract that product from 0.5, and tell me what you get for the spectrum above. -17.9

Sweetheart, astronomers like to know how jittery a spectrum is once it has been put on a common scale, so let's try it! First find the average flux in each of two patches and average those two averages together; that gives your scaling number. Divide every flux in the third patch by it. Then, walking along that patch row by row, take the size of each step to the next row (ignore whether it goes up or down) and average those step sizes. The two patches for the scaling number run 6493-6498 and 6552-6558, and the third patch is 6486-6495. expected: 0.0025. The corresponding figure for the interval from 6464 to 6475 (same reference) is 0.0057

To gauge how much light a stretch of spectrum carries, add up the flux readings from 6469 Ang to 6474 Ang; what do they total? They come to 11.3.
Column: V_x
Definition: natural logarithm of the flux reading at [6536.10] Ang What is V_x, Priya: 1.34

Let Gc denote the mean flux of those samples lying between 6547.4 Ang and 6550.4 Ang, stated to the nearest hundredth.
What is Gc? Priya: 4.10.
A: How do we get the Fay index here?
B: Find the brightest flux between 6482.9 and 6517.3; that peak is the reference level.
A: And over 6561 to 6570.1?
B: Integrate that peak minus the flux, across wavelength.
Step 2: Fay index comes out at -14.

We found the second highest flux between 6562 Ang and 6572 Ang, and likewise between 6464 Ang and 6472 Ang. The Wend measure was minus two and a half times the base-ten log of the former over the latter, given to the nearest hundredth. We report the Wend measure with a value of -0.41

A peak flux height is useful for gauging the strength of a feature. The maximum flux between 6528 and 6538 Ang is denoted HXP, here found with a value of 3.836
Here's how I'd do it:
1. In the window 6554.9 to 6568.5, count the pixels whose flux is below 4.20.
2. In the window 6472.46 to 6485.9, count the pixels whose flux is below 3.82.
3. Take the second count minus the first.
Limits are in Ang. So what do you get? 9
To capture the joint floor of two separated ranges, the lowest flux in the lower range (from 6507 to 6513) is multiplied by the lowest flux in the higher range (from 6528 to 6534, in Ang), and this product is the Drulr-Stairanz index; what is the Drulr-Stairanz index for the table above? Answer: 13.9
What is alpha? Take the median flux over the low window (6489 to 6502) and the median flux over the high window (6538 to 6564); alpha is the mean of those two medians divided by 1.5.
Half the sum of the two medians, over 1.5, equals 2.60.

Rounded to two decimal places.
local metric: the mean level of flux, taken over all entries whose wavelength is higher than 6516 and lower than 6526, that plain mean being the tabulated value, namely 3.83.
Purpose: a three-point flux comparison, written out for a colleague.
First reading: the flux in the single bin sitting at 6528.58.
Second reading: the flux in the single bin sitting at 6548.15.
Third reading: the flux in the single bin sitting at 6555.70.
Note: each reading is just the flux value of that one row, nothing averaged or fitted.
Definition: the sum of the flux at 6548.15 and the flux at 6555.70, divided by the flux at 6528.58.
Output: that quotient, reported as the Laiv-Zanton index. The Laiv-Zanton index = 2.33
